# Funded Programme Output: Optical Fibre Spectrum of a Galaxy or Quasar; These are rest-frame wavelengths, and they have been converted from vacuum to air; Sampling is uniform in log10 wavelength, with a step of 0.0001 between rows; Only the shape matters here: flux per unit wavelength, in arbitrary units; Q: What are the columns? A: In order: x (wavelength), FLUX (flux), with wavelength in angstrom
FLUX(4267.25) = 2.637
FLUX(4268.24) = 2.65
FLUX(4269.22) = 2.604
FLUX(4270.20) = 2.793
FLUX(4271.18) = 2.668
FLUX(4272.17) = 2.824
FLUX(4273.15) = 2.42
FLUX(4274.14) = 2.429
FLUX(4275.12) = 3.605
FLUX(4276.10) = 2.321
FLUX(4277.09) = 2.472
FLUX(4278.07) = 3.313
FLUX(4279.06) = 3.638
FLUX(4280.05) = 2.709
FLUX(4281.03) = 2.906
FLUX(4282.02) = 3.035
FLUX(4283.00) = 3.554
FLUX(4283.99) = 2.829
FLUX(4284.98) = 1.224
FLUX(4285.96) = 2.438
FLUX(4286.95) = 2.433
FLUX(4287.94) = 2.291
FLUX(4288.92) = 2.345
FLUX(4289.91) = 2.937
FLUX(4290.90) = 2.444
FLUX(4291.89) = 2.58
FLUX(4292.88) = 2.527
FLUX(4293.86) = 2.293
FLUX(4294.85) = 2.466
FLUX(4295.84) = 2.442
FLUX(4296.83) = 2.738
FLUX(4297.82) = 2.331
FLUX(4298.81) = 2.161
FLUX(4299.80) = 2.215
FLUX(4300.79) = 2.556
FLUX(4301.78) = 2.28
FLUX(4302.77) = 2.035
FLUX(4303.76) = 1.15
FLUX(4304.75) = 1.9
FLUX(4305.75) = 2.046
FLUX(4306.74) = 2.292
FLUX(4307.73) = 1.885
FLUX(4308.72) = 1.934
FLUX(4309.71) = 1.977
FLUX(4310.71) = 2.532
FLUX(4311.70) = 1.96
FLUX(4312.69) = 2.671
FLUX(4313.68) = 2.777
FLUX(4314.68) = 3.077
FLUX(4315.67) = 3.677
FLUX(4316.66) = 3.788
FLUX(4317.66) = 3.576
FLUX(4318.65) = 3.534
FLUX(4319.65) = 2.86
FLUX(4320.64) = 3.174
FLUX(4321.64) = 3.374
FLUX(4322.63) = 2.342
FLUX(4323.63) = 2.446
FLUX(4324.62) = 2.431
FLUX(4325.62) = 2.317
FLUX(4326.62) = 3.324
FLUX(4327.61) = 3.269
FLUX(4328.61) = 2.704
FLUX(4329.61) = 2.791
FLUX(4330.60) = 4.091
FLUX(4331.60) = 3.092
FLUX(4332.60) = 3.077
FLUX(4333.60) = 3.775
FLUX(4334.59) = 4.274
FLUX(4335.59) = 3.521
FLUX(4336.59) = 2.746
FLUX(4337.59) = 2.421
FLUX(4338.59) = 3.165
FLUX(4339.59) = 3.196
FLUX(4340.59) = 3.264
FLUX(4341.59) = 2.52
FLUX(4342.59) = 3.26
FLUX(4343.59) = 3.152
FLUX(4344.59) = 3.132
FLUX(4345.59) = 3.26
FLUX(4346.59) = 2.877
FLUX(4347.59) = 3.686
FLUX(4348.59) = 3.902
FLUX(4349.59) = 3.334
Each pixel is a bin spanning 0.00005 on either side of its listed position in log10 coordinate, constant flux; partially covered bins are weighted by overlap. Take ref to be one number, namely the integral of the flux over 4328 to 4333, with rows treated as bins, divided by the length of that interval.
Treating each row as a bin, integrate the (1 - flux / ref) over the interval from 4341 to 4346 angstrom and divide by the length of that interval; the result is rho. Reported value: 0.03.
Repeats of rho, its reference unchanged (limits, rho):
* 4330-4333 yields -0.08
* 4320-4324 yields 0.10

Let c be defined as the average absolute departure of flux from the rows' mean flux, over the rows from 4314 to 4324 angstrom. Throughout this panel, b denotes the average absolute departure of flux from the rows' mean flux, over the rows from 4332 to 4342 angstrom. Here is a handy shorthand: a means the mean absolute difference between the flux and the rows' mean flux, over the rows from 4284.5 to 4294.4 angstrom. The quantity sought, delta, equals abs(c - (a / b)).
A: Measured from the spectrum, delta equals 0.21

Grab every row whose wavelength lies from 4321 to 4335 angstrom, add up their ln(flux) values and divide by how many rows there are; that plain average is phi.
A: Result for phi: 1.11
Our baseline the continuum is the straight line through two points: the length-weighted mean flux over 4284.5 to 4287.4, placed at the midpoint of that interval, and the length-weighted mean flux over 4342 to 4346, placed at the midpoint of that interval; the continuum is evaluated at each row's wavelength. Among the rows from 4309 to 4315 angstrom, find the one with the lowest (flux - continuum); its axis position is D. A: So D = 4311.70 angstrom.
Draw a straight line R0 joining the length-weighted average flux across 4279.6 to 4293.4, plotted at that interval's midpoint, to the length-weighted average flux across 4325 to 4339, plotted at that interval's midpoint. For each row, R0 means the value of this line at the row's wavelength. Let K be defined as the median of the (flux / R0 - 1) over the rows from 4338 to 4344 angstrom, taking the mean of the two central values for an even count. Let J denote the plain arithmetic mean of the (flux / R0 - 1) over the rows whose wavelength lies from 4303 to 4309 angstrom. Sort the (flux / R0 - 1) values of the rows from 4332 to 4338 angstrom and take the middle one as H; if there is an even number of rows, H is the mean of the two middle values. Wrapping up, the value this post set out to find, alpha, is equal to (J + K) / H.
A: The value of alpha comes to -12.5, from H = 0.03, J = -0.3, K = -0.03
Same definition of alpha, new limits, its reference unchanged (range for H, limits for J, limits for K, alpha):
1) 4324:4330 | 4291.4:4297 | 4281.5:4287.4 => 0.3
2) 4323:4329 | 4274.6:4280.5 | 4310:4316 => -0.9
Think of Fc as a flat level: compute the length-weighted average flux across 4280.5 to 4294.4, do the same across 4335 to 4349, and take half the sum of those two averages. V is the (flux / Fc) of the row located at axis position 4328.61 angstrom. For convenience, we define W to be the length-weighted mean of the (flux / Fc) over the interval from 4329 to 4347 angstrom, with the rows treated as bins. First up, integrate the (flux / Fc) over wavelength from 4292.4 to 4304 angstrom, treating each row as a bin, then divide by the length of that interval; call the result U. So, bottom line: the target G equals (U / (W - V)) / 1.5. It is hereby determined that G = 3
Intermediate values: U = 0.80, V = 0.95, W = 1.12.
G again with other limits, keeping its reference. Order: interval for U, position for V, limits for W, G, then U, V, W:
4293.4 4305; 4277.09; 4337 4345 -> 3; 0.78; 0.87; 1.05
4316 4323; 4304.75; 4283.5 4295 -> 4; 1.14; 0.67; 0.84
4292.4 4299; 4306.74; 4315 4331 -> 2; 0.85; 0.80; 1.09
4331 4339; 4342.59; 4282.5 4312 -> -2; 1.14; 1.14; 0.80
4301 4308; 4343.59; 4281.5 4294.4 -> -2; 0.69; 1.10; 0.89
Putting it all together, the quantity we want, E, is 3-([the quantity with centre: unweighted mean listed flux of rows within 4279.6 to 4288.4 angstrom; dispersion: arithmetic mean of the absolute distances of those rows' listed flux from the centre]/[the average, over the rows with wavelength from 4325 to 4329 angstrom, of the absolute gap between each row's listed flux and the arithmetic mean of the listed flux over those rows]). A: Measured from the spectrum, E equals 1.9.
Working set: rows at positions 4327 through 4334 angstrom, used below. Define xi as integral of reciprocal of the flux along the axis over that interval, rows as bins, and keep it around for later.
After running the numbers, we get 2.2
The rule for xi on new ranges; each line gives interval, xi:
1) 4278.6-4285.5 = 2.7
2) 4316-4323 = 2.2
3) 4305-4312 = 3.4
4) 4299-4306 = 3.6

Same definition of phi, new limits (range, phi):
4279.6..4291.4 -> 0.93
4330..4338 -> 1.20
